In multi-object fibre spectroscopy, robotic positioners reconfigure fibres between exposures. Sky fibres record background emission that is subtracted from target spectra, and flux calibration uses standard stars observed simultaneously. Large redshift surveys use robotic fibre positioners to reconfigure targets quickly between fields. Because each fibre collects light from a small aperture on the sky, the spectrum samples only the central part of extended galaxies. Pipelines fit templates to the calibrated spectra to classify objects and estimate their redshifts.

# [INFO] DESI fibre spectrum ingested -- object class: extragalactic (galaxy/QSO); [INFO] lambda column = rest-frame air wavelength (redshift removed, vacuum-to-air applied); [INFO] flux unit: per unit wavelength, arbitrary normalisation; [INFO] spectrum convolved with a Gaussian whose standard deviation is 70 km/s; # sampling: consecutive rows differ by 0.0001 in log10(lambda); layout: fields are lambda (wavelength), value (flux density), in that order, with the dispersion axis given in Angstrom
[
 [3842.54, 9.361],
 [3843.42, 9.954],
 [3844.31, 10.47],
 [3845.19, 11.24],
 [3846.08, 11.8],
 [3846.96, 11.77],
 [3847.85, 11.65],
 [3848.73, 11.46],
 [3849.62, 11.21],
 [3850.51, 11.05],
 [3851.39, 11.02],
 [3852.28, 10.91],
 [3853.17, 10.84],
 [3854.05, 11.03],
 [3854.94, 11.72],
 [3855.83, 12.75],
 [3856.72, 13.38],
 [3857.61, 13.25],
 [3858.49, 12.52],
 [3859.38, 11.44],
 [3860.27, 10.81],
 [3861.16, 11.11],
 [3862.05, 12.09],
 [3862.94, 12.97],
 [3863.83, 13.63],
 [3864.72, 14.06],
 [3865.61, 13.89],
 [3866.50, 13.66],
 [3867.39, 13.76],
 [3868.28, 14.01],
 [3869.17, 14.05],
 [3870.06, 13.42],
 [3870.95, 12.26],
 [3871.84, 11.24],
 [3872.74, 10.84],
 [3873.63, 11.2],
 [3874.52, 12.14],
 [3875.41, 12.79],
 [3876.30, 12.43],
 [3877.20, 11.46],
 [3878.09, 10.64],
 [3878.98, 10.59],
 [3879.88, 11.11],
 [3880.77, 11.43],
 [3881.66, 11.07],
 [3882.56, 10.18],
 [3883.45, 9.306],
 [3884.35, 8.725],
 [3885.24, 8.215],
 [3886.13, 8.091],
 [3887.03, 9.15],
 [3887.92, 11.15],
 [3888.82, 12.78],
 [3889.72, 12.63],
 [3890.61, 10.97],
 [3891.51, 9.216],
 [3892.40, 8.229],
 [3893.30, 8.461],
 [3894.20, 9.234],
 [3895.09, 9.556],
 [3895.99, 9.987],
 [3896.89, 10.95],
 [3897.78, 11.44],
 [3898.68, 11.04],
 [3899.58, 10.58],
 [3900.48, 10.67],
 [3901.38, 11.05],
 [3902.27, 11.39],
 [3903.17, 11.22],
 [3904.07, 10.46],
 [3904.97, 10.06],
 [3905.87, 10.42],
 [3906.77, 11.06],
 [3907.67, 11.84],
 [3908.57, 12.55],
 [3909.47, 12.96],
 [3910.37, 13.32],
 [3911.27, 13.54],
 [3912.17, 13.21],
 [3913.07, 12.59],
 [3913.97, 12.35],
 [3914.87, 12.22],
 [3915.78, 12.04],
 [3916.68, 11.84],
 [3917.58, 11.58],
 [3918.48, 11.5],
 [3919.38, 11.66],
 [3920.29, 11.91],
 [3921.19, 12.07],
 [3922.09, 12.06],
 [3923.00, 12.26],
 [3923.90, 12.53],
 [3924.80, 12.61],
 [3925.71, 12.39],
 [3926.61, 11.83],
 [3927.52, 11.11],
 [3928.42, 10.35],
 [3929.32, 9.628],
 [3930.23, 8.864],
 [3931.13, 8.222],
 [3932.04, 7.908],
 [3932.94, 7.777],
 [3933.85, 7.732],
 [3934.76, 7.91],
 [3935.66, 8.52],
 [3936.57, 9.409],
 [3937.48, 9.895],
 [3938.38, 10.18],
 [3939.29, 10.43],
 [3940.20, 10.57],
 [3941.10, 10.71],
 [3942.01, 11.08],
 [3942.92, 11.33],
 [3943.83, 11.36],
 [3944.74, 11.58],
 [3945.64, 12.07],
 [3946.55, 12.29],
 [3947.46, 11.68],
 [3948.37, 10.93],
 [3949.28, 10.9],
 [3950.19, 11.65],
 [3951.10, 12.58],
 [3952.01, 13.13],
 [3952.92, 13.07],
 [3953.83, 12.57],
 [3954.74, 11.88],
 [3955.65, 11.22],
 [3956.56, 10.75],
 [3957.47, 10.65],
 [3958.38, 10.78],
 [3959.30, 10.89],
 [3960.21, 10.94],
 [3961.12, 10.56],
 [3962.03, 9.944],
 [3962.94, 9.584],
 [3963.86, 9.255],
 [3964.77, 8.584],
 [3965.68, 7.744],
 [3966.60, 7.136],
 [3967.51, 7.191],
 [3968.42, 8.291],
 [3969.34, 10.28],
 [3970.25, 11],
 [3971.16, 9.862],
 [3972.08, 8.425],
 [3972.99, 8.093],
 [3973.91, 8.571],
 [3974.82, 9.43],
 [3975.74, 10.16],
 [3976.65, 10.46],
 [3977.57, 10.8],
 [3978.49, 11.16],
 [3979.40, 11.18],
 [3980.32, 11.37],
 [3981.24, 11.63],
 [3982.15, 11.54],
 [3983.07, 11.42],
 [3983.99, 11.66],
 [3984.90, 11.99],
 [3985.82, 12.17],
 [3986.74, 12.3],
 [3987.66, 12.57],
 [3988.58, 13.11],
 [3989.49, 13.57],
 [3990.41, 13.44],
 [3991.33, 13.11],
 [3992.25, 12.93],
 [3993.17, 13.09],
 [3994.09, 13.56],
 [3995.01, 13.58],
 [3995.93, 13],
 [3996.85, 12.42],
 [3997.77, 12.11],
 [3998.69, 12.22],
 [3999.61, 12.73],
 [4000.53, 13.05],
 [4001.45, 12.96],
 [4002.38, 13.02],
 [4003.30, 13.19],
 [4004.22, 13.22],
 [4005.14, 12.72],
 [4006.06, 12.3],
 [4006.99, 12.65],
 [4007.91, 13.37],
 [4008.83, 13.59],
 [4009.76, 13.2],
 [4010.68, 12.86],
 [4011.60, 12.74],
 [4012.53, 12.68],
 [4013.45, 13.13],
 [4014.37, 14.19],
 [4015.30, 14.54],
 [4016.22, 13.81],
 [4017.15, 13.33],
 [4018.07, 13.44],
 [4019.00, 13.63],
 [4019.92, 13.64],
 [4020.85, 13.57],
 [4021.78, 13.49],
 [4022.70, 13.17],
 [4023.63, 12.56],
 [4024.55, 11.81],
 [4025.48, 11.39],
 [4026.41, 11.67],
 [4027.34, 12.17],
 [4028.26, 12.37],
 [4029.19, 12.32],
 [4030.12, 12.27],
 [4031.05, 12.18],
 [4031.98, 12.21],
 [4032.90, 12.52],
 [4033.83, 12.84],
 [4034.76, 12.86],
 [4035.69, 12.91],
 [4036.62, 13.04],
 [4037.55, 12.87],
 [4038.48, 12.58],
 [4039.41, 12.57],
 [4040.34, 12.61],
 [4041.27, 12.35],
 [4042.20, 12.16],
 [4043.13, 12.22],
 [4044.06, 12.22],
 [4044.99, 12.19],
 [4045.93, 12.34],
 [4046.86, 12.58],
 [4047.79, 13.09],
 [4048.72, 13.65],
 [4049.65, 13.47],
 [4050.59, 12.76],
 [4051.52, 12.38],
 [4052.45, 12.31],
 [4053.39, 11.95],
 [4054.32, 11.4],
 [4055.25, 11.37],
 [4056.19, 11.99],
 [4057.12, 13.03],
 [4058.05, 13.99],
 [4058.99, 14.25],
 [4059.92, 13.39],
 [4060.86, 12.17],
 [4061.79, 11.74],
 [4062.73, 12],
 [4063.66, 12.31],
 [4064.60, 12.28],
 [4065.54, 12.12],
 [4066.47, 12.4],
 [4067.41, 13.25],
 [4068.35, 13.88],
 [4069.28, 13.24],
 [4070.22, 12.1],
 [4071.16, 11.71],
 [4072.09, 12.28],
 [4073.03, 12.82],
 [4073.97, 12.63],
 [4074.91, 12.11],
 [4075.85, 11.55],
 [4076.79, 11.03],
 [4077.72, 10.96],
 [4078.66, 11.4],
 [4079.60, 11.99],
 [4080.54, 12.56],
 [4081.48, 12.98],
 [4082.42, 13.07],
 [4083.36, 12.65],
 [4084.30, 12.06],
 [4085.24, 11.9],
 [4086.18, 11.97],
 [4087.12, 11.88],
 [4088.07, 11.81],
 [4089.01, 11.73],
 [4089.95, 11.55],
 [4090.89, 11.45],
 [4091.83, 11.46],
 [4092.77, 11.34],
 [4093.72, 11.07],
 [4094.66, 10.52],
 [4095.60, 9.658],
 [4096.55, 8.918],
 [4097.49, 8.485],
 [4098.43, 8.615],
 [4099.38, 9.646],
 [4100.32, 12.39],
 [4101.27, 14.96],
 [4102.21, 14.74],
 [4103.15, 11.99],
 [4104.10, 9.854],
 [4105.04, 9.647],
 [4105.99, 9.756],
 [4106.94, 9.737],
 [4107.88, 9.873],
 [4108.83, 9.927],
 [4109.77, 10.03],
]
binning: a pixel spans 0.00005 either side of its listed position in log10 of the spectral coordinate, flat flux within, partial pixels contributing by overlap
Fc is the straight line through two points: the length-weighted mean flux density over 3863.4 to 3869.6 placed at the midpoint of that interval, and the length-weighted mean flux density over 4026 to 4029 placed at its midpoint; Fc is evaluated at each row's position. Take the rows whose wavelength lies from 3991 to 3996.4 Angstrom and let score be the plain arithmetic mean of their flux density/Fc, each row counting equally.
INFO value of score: 1.06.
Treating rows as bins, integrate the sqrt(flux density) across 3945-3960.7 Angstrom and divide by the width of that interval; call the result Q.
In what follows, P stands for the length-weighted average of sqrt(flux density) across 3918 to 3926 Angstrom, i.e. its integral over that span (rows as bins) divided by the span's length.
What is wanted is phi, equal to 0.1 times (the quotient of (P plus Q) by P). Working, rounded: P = 3.48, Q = 3.4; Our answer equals 0.198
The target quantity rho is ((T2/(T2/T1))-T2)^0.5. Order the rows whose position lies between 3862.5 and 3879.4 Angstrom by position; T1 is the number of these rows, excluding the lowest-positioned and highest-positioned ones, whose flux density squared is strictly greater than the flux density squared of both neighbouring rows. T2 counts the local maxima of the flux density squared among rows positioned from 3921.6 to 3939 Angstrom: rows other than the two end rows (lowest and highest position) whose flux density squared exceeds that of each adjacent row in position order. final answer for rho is 1.4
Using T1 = 3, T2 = 1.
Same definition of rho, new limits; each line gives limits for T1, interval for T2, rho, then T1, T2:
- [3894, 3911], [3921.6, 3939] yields 1.0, 2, 1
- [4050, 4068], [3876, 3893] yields 0.0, 2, 2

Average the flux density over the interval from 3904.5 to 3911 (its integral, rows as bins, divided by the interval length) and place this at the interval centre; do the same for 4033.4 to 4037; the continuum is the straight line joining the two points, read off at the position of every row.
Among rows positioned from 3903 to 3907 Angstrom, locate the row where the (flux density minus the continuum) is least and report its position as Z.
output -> 3904.97 Angstrom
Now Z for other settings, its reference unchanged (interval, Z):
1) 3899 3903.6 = 3899.58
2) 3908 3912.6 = 3908.57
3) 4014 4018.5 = 4017.15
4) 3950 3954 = 3950.19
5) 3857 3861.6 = 3860.27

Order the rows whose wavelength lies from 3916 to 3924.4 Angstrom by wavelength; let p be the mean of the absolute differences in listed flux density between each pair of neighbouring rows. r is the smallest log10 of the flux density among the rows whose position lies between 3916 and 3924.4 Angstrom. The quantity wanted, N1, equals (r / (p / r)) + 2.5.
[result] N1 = 9.0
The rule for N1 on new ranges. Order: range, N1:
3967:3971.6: 3.1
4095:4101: 3.3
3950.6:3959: 5.2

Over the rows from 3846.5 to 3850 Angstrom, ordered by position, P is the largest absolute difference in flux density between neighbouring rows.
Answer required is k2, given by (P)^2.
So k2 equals 0.1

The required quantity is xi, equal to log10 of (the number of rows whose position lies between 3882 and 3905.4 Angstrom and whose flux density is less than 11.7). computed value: 1.38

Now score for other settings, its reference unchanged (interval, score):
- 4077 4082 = 1.04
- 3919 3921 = 0.89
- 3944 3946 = 0.91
